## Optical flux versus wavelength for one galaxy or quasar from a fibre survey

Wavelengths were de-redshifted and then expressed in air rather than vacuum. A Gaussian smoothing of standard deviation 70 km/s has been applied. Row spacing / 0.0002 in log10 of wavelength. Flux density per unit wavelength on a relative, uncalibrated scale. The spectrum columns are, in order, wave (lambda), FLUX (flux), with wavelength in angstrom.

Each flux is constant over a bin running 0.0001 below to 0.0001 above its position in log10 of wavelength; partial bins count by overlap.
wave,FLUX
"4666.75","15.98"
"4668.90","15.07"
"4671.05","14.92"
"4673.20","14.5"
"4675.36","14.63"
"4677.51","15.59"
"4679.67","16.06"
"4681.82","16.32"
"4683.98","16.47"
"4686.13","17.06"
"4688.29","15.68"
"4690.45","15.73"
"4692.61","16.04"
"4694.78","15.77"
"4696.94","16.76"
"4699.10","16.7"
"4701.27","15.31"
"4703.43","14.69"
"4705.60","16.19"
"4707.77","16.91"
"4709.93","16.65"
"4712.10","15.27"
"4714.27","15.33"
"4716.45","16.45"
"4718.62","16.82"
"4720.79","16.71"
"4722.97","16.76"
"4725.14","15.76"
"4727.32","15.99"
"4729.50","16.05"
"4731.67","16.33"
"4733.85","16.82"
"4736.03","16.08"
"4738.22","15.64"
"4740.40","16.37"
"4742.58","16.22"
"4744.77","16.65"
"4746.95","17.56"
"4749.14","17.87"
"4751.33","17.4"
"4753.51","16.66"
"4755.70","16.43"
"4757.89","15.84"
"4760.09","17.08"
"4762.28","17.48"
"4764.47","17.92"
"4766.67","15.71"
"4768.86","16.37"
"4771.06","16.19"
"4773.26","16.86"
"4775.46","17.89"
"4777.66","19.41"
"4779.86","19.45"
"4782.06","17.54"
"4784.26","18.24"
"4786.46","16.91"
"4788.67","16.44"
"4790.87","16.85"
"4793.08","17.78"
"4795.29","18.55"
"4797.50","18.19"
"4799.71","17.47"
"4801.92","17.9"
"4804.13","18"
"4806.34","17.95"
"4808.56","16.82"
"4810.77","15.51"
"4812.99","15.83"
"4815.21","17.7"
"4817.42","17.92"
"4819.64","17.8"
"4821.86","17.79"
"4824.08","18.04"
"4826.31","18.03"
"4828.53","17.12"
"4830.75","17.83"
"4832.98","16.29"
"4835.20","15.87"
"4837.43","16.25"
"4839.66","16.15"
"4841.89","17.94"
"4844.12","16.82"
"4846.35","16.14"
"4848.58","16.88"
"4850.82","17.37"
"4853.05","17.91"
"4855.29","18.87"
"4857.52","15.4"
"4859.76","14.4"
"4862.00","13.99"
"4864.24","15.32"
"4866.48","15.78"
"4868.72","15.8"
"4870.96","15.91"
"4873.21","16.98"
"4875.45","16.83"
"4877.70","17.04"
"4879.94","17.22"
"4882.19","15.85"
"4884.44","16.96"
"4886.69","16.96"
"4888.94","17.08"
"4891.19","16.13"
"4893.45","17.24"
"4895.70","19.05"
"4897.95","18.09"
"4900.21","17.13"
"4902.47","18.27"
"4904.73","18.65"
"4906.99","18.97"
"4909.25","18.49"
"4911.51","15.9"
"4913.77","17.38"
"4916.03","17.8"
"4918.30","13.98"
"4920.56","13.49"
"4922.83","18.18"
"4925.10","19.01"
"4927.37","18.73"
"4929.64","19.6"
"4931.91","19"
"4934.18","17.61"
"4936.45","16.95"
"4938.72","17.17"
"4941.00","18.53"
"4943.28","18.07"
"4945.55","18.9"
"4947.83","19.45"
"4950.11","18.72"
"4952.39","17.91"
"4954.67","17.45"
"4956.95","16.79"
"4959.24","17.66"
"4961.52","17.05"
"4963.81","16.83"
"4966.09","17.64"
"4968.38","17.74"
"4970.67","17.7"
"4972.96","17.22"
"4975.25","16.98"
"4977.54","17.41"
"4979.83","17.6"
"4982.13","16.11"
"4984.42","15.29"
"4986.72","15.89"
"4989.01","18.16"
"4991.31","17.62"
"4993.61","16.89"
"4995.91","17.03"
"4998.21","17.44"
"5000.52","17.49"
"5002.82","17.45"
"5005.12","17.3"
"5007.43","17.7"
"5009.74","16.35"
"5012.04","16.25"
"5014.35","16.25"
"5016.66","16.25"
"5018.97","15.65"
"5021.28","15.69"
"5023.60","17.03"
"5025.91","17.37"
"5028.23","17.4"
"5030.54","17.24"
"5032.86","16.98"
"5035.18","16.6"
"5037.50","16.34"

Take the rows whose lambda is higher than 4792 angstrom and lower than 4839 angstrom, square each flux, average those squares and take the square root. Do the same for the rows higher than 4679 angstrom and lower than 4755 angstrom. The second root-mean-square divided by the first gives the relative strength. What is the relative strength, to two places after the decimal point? 0.94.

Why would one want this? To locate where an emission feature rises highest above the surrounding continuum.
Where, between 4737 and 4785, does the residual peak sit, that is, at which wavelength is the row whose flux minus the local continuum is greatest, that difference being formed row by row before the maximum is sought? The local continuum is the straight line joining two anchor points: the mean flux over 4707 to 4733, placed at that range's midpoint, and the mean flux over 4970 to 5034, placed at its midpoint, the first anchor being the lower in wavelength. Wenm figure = 4779.86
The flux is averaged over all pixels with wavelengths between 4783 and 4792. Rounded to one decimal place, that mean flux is 17.1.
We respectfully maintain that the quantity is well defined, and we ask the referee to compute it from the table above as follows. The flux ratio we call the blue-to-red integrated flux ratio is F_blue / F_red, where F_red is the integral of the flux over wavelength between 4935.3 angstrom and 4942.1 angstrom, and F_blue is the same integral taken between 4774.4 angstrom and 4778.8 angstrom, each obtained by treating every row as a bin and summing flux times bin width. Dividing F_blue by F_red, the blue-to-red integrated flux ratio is 0.7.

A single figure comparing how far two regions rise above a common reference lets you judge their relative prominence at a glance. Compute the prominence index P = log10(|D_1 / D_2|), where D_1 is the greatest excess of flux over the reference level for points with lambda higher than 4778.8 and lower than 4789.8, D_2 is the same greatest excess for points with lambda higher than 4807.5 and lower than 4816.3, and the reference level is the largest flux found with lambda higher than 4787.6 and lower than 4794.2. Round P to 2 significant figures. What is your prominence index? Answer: 1.3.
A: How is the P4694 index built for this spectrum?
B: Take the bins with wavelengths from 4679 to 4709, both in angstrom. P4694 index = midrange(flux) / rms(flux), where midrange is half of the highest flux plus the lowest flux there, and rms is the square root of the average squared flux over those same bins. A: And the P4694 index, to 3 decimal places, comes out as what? 0.984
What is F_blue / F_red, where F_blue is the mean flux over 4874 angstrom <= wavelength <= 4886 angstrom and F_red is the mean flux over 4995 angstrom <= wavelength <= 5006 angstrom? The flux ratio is 0.968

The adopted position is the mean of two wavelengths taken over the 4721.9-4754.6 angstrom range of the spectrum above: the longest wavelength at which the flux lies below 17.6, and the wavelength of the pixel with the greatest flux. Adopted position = 4751.3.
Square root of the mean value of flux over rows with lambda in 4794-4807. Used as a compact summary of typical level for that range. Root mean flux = 4.24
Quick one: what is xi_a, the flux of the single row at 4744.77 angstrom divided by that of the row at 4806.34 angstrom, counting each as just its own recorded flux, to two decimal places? 0.93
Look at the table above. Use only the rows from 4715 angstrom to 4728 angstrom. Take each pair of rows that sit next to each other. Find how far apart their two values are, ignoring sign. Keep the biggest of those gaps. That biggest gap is 1.00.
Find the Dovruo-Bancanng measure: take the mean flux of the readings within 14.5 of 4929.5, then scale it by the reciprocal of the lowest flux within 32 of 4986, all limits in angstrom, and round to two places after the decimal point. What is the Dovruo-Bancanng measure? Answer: 1.15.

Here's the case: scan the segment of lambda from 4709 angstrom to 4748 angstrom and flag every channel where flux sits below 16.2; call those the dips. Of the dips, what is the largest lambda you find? 4738.22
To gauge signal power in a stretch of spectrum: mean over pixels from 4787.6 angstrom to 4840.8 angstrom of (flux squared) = 298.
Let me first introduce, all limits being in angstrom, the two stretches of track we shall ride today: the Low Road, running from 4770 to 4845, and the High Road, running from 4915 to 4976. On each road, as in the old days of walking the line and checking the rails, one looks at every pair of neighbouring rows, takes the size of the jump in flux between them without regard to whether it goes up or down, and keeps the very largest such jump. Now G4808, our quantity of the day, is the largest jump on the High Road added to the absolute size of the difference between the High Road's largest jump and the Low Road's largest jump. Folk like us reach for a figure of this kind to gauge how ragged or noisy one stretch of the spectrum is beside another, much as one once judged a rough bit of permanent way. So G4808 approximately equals 7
